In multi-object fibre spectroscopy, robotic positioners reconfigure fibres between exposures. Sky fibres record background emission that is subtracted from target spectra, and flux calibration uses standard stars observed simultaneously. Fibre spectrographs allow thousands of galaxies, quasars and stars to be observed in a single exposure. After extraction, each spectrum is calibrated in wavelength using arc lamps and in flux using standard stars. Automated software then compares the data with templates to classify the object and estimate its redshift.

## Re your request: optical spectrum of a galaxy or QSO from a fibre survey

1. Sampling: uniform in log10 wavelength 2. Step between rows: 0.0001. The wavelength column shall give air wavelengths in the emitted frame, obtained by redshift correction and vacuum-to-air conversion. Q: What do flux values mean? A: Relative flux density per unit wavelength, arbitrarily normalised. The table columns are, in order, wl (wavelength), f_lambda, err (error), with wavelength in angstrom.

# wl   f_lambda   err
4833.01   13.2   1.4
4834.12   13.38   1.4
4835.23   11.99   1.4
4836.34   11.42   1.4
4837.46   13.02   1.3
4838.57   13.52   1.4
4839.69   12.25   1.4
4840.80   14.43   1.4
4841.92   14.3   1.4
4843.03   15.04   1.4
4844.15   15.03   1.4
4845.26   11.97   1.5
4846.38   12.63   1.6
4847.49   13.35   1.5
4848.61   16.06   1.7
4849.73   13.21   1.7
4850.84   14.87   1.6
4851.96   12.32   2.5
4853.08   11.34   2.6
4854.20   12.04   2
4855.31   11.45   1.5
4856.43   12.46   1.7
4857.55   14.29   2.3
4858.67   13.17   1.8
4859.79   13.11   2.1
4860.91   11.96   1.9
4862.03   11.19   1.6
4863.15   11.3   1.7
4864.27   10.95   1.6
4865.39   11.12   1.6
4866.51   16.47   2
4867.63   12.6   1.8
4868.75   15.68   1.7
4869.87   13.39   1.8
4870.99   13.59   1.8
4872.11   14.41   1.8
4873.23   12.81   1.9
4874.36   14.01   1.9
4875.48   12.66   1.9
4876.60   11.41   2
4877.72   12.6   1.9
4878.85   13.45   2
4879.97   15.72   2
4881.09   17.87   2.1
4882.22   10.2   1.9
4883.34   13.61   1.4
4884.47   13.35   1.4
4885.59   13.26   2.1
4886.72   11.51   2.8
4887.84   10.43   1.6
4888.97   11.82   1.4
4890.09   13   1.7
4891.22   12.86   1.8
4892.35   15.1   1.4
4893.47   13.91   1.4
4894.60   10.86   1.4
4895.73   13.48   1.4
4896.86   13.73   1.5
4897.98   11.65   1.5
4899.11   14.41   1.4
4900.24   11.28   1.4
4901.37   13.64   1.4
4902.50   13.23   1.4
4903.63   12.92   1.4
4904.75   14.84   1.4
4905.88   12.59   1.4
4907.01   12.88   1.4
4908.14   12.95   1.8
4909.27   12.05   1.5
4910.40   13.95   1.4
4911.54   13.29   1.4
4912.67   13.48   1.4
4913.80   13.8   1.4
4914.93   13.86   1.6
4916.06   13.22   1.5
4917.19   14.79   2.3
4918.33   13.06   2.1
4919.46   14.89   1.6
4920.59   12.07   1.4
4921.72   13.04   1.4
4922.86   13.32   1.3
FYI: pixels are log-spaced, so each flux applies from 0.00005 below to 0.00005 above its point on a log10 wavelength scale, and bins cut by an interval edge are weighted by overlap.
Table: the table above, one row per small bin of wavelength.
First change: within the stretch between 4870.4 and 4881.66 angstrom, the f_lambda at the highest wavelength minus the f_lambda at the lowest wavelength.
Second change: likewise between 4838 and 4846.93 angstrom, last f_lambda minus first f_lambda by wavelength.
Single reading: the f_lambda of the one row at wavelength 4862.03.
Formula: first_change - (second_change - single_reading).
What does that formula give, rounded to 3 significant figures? 16.4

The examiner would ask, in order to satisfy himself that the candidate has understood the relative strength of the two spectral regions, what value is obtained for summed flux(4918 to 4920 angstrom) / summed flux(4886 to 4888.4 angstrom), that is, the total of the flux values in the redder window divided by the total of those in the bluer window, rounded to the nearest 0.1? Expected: 1.3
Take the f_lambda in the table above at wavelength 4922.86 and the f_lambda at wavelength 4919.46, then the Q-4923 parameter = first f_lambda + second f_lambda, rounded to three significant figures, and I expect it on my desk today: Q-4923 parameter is 28.2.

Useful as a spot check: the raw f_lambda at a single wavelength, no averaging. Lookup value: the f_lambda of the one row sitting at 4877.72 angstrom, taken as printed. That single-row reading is 12.6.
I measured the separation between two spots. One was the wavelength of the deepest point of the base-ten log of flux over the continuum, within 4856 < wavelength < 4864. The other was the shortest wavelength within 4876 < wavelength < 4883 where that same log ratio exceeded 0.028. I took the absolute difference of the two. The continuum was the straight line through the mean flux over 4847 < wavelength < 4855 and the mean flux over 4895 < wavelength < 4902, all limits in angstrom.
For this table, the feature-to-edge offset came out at 17.9 angstrom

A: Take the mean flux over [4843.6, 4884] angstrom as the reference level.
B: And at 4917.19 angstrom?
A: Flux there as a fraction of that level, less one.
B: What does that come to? 0.123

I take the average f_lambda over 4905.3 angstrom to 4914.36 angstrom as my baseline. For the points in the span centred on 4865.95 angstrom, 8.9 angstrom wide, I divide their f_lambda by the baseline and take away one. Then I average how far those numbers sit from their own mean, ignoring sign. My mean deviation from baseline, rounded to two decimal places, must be 0.13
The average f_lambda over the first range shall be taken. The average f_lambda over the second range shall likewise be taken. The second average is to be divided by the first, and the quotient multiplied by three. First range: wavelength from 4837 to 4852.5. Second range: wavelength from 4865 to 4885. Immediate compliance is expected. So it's 2.98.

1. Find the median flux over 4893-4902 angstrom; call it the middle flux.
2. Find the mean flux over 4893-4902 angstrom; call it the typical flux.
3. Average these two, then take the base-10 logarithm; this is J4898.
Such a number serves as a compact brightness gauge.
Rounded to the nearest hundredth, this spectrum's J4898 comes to 1.12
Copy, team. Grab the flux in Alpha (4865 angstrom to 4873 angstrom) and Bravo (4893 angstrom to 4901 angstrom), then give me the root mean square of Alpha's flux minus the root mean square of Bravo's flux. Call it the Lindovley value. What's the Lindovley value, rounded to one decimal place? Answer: 1.2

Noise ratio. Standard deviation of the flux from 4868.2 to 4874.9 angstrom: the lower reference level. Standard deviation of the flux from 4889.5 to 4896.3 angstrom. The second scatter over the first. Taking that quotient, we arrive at 1.41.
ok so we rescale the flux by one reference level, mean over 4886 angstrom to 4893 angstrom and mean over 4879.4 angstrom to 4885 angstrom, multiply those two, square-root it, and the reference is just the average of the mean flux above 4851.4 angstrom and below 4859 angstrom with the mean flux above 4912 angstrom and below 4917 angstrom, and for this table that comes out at 1.02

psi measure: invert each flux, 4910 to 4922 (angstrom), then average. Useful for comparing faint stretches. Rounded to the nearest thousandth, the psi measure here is 0.074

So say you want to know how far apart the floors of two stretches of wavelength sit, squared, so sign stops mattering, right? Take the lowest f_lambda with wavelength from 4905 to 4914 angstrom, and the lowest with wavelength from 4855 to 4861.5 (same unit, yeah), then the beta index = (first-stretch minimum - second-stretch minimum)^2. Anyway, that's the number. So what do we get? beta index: 0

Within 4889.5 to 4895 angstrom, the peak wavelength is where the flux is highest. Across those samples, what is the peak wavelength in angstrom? 4892.35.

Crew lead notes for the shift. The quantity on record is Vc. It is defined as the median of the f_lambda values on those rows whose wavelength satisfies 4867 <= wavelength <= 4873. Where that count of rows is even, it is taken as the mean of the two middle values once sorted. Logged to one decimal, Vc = 13.6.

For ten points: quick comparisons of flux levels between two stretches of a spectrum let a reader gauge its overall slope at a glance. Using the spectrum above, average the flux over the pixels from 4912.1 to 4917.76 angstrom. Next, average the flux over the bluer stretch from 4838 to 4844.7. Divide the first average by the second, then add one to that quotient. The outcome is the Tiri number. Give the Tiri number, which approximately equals 1.98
